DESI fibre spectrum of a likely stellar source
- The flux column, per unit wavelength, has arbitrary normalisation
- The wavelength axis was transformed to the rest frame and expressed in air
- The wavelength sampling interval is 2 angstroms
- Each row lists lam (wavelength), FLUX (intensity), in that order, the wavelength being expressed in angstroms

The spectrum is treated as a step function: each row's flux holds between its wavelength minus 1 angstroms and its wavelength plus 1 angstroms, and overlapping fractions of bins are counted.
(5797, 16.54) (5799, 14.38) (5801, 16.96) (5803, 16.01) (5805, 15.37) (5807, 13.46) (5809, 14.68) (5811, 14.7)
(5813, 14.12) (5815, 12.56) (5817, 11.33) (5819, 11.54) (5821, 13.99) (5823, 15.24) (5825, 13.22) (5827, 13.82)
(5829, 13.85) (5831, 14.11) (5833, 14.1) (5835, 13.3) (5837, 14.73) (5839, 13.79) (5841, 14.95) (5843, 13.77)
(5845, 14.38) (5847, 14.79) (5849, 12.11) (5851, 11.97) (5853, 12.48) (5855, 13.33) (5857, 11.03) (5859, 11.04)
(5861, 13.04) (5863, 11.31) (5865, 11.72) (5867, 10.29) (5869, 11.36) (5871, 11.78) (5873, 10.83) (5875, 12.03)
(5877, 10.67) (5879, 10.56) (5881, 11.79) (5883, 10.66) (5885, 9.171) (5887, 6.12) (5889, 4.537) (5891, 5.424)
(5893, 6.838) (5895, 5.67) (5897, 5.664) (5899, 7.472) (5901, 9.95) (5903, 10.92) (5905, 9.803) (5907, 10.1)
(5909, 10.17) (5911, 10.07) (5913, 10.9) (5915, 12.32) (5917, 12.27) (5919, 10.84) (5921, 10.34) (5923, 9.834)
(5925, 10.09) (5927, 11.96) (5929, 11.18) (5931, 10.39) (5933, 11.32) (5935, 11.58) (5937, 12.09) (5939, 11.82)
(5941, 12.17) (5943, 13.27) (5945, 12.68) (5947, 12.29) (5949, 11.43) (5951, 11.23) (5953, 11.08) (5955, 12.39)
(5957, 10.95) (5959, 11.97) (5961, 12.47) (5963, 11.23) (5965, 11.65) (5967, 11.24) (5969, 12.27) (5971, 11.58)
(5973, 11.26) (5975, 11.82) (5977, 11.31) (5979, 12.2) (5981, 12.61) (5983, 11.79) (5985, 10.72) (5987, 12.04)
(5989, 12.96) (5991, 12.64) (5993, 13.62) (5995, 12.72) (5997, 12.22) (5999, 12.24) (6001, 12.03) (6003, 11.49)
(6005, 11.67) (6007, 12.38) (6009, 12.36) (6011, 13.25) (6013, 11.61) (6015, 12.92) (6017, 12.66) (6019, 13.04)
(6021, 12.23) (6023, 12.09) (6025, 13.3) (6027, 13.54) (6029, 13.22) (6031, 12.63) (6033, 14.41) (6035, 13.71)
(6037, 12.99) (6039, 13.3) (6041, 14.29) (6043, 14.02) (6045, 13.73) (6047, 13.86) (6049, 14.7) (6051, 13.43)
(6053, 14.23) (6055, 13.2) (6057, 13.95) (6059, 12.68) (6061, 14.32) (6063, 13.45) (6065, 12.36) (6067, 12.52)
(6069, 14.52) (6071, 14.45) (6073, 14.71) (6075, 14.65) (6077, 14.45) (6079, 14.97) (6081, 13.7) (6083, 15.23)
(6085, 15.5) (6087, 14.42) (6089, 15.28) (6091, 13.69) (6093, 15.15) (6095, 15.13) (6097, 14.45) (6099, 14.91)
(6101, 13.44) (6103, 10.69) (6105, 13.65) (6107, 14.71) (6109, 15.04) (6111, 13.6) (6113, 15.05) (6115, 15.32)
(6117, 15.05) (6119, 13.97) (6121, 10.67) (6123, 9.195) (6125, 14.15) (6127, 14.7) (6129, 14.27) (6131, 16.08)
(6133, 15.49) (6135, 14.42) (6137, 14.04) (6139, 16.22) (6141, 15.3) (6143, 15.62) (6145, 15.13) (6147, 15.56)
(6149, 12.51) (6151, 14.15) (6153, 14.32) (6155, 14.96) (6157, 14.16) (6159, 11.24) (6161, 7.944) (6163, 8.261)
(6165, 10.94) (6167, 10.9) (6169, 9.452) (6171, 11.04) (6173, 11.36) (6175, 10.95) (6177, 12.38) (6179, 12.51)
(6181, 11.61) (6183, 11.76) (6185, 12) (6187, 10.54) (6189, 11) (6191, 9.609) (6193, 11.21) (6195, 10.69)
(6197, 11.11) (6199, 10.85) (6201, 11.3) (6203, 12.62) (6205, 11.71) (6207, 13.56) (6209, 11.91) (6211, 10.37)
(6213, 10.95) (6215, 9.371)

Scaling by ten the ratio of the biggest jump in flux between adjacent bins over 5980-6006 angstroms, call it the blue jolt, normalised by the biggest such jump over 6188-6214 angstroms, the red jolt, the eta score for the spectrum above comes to 7.1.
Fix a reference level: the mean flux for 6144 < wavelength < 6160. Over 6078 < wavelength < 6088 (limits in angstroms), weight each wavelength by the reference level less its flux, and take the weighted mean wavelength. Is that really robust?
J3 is 6083.4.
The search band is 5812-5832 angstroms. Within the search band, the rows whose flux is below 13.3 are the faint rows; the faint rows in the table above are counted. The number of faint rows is 4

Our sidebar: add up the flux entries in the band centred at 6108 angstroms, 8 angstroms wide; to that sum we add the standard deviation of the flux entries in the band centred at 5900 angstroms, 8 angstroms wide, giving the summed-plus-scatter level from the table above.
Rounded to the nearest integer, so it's 59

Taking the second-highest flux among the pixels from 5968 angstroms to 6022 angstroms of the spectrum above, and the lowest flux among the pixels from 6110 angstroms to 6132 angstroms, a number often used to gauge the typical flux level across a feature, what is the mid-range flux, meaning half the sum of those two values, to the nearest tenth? 11.2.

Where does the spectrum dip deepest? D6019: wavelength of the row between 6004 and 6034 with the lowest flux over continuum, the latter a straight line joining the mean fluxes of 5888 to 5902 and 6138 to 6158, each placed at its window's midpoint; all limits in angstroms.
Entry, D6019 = 6013 angstroms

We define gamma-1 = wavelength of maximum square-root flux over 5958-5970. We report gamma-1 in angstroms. 5961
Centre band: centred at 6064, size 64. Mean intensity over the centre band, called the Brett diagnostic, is 14.1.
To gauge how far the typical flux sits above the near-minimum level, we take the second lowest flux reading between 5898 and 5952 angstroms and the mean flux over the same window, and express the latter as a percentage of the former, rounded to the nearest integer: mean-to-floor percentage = 113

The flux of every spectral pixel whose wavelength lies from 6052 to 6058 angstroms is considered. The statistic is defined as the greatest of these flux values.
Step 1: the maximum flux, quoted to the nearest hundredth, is 14.23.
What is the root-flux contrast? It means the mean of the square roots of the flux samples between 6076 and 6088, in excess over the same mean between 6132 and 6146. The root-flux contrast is -0.1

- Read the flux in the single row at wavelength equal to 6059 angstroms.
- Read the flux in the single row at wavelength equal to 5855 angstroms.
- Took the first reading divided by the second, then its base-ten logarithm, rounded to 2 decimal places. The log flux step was -0.02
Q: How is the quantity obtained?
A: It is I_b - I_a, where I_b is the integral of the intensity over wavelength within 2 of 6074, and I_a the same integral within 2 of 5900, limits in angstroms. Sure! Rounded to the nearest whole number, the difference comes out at 24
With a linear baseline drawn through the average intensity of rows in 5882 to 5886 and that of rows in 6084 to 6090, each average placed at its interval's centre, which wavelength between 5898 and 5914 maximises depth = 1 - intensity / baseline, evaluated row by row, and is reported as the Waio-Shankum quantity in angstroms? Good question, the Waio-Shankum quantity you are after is 5899 angstroms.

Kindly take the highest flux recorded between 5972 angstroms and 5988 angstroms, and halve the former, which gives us 6.3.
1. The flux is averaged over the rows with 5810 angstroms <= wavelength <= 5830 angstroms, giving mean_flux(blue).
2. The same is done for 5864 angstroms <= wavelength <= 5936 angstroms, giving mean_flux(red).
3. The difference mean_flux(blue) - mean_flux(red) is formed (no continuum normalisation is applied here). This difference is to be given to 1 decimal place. 3.5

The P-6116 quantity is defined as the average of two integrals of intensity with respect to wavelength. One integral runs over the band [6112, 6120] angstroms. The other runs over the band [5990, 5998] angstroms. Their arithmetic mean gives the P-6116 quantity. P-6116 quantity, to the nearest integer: 111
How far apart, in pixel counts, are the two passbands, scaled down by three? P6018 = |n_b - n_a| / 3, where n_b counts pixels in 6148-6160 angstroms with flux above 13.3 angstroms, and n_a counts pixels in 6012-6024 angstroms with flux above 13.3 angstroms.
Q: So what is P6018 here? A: 1.3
